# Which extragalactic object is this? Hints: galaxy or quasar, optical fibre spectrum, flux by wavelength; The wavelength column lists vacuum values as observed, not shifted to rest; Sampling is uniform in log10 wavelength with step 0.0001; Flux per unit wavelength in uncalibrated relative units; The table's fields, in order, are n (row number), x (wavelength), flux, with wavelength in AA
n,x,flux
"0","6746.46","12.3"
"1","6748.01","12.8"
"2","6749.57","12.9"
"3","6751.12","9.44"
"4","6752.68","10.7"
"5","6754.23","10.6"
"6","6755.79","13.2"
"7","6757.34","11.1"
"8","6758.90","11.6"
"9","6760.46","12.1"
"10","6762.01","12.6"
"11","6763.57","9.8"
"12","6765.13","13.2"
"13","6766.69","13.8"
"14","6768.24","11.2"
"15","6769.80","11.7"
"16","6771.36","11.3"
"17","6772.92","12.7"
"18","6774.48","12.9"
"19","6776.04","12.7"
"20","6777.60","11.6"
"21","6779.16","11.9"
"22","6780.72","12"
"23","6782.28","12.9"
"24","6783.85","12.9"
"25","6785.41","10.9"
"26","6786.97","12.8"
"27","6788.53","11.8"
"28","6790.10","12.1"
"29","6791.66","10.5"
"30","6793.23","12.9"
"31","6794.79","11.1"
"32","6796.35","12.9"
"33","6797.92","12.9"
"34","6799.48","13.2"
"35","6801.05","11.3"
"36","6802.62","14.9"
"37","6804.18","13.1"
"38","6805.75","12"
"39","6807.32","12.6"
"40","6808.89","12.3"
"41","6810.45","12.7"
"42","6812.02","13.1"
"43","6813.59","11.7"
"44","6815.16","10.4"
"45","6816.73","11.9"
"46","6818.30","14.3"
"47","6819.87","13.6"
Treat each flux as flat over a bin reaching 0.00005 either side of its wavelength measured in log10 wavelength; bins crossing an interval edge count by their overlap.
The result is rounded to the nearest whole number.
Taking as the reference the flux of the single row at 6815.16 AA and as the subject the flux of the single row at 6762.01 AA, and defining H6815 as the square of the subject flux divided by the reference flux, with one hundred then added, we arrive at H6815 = 115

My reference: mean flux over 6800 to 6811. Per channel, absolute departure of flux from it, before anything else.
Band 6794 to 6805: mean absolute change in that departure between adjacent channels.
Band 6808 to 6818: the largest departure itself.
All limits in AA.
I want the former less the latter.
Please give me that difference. -1.4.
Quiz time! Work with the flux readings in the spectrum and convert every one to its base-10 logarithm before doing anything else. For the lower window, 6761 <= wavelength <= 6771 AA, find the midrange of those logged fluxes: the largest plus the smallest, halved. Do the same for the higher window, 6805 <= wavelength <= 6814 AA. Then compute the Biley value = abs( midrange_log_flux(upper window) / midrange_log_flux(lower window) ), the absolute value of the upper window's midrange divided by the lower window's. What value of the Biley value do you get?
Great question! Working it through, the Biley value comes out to 1.03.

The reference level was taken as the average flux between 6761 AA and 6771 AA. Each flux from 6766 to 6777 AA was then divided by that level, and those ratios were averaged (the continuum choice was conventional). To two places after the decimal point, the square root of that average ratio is 1.01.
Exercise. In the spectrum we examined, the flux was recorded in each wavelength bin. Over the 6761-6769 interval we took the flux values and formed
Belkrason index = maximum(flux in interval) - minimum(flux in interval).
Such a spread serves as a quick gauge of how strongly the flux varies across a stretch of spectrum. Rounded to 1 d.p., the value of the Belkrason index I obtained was 4.0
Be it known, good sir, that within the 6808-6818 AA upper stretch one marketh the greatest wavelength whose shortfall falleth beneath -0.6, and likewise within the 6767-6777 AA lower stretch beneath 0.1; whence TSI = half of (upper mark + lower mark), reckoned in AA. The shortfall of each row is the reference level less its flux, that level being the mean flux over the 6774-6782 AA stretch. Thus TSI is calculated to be 6794.0 AA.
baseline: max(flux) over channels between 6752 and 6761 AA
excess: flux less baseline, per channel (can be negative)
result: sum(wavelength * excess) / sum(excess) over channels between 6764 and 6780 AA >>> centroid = 6773.4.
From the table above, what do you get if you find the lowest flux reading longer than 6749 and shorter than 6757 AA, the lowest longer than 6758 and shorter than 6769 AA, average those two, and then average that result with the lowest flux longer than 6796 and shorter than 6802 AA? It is 10.46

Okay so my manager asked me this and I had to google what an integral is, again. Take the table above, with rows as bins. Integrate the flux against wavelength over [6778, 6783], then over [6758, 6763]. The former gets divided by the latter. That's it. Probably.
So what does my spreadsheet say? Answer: 1.02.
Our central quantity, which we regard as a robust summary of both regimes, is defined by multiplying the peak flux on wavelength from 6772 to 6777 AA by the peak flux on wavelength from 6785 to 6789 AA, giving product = 165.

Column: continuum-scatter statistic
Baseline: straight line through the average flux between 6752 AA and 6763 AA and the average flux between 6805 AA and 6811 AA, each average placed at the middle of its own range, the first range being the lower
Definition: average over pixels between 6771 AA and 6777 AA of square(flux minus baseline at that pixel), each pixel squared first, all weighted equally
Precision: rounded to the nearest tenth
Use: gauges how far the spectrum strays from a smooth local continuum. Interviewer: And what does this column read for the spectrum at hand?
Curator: 0.6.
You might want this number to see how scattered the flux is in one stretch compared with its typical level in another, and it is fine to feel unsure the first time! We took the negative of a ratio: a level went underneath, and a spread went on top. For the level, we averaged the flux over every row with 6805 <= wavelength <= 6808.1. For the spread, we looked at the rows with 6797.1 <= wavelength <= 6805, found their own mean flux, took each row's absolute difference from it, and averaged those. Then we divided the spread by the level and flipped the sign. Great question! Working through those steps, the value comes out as -0.064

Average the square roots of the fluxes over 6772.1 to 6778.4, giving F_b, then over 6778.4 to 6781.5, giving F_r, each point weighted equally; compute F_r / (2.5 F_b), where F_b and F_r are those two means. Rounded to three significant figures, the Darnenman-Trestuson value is 0.392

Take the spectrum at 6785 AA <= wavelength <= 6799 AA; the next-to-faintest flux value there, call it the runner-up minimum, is 10.9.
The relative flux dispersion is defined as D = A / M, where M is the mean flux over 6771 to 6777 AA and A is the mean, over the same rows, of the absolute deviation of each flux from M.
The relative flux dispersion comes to 0.044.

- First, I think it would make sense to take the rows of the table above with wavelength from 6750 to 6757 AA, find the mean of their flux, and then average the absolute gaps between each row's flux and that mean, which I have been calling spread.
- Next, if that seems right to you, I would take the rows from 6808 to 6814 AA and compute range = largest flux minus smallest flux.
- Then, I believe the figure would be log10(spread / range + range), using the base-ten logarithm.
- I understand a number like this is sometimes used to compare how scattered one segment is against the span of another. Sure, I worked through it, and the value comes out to 0.341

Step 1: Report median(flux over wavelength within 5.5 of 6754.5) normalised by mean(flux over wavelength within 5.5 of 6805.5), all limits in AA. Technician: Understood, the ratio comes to 0.87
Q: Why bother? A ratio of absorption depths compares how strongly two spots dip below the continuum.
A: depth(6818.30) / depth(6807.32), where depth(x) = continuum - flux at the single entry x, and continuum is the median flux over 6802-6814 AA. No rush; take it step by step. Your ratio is -33.0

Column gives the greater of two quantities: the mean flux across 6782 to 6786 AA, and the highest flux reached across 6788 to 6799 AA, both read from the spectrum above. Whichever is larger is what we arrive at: 12.90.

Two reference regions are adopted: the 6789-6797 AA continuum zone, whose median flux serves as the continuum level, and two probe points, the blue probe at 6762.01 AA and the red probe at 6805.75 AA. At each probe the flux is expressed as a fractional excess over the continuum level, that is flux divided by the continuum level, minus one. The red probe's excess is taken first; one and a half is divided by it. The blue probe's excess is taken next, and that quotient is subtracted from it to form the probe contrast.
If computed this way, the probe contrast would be 182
